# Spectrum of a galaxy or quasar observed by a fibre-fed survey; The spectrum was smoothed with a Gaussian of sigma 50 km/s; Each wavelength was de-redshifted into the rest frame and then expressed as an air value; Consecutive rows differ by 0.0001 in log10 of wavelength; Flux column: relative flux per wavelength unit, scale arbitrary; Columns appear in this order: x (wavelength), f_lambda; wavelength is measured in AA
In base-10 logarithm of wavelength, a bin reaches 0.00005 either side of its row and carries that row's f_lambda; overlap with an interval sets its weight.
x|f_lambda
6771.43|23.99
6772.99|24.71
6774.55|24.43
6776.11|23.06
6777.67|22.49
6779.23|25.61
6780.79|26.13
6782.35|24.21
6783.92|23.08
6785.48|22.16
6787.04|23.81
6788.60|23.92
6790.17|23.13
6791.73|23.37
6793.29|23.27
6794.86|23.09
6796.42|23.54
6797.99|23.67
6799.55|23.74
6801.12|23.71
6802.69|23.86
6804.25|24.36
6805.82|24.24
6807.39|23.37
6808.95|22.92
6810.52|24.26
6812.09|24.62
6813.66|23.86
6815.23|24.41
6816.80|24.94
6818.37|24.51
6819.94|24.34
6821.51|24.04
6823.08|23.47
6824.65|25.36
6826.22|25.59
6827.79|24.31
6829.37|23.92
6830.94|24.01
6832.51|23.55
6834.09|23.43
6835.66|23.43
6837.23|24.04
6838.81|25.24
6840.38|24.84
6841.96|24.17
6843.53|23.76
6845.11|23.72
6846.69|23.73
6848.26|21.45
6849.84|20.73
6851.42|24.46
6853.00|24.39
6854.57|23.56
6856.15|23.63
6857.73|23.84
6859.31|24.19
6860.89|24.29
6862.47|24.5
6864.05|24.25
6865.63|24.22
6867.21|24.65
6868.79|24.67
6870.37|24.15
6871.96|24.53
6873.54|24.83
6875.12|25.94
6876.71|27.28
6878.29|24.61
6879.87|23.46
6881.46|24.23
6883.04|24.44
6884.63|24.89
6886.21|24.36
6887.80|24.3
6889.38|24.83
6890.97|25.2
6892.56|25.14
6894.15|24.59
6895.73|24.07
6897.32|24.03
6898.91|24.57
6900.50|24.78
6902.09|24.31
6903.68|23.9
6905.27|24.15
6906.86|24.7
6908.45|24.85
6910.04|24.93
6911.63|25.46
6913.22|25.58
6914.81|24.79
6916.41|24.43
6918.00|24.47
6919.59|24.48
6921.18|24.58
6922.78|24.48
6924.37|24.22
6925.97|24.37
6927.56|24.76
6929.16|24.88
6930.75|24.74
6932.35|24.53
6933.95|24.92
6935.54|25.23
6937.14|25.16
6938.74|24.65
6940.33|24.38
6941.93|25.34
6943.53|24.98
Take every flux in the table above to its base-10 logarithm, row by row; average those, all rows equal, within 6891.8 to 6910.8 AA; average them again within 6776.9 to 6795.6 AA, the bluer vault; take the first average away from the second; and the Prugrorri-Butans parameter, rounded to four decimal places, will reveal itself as -0.0151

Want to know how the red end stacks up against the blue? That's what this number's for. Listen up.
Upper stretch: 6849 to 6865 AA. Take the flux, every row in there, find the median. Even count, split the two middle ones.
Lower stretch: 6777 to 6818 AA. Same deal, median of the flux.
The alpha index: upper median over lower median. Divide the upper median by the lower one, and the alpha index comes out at 1.02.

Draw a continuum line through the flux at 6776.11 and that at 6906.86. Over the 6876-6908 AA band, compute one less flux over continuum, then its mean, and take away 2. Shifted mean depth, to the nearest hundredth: -2.00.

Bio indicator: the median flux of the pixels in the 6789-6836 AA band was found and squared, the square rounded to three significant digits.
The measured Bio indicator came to 569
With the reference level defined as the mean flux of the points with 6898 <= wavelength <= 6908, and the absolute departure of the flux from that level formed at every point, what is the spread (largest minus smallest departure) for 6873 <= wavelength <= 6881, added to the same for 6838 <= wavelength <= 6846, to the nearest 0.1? 3.3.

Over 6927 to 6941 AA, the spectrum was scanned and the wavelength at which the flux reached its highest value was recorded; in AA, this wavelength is 6935.54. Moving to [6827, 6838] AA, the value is 6827.79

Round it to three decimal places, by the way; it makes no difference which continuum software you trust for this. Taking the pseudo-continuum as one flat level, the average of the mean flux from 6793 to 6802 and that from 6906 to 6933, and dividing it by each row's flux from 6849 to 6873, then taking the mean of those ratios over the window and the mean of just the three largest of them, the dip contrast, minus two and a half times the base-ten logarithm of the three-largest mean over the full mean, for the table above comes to -0.066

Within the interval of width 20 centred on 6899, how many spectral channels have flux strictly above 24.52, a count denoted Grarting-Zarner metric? 8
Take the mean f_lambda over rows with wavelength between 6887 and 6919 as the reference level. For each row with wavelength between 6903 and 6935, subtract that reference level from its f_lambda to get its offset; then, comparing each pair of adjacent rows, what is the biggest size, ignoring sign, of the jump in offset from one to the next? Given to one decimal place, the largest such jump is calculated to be 0.8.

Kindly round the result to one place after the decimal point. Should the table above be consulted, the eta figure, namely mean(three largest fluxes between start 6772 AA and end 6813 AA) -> 25.5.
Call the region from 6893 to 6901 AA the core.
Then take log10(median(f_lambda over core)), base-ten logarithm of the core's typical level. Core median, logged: 1.39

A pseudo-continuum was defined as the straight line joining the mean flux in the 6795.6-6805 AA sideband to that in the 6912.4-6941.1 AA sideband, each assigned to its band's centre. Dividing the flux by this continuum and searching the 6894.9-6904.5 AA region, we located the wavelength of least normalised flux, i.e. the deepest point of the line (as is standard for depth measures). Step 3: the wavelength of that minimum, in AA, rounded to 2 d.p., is 6903.68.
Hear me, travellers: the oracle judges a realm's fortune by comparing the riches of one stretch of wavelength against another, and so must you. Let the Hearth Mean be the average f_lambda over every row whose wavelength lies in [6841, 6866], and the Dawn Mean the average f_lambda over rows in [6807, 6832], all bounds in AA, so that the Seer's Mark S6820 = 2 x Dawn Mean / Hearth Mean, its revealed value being 2.05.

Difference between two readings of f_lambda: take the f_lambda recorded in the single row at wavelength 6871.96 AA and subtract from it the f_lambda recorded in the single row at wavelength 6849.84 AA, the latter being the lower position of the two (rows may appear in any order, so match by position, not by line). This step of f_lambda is 3.8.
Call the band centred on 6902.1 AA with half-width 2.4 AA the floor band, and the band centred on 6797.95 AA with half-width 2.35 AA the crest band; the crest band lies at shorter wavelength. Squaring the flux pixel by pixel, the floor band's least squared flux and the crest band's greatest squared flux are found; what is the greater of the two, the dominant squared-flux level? 571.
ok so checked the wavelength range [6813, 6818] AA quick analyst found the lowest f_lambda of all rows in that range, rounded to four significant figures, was 23.86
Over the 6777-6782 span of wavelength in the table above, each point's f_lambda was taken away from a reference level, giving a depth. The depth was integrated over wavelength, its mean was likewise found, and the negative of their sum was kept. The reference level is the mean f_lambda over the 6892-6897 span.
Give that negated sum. 1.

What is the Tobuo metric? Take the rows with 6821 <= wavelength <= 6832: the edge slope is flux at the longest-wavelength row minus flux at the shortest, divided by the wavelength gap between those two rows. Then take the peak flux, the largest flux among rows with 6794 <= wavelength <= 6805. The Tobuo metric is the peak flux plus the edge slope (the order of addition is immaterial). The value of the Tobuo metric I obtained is 24.4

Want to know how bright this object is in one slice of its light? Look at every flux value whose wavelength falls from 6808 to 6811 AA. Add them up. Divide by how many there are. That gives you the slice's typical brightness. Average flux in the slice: 23.6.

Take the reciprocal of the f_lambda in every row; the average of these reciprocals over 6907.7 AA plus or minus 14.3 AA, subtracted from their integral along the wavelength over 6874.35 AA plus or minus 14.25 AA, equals 1.117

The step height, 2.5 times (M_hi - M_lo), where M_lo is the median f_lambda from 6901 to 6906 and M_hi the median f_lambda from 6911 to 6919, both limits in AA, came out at 1.6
